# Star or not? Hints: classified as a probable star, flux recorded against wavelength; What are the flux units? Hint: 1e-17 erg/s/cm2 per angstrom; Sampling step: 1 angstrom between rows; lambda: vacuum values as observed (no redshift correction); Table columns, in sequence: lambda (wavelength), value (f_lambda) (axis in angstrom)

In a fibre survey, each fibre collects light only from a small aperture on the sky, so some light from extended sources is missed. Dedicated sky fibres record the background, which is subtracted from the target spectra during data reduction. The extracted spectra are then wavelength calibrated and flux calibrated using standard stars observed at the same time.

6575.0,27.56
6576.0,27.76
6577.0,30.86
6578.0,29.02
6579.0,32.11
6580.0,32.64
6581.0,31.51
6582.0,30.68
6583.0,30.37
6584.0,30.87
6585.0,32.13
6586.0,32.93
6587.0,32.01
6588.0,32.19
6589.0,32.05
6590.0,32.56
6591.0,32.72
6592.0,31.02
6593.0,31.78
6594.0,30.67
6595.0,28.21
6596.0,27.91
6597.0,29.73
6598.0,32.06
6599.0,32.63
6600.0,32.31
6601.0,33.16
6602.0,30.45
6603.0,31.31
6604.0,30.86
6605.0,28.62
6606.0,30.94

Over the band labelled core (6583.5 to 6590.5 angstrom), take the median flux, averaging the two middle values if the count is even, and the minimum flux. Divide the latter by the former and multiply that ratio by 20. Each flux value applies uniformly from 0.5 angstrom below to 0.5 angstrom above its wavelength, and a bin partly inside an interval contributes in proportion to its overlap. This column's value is 19.2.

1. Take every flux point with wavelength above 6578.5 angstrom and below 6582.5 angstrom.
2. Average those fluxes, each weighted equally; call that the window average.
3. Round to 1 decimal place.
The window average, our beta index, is 31.7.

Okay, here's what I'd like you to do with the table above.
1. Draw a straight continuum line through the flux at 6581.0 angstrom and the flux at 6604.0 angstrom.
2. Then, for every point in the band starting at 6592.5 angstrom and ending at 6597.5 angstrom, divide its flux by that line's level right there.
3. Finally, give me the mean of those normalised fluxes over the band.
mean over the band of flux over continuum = 0.95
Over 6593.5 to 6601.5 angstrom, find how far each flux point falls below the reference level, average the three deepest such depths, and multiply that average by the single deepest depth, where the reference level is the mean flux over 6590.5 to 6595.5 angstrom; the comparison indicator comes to 6.7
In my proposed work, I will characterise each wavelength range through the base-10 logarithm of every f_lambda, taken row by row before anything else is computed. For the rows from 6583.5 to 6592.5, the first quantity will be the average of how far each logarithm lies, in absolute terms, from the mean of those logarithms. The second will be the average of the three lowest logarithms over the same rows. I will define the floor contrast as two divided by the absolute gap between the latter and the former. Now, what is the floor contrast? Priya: 1.34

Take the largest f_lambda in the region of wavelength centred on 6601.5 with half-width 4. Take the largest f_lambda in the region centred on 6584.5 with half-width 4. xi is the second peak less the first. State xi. -0.2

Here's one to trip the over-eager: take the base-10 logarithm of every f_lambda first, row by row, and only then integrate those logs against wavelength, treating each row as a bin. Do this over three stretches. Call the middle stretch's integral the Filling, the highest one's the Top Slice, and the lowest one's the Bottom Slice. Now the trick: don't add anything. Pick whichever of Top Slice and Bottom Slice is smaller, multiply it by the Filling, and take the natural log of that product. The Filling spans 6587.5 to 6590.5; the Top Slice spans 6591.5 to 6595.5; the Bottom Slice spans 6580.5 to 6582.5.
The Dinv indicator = 2.6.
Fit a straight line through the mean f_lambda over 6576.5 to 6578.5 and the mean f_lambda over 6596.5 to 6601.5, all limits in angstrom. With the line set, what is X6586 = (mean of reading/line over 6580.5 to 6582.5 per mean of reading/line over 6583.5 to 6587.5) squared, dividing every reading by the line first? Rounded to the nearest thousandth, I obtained 0.969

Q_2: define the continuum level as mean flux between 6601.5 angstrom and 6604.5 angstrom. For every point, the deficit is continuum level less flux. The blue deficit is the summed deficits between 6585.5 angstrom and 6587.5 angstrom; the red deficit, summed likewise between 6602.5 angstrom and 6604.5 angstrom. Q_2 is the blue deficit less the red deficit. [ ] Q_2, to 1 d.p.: -2.8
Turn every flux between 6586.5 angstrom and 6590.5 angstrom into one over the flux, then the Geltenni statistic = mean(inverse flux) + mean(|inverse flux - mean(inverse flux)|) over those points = 0.0312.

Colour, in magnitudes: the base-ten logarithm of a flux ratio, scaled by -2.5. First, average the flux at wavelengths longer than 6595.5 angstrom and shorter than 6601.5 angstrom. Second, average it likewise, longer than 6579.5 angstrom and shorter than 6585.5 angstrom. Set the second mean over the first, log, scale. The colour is -0.002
